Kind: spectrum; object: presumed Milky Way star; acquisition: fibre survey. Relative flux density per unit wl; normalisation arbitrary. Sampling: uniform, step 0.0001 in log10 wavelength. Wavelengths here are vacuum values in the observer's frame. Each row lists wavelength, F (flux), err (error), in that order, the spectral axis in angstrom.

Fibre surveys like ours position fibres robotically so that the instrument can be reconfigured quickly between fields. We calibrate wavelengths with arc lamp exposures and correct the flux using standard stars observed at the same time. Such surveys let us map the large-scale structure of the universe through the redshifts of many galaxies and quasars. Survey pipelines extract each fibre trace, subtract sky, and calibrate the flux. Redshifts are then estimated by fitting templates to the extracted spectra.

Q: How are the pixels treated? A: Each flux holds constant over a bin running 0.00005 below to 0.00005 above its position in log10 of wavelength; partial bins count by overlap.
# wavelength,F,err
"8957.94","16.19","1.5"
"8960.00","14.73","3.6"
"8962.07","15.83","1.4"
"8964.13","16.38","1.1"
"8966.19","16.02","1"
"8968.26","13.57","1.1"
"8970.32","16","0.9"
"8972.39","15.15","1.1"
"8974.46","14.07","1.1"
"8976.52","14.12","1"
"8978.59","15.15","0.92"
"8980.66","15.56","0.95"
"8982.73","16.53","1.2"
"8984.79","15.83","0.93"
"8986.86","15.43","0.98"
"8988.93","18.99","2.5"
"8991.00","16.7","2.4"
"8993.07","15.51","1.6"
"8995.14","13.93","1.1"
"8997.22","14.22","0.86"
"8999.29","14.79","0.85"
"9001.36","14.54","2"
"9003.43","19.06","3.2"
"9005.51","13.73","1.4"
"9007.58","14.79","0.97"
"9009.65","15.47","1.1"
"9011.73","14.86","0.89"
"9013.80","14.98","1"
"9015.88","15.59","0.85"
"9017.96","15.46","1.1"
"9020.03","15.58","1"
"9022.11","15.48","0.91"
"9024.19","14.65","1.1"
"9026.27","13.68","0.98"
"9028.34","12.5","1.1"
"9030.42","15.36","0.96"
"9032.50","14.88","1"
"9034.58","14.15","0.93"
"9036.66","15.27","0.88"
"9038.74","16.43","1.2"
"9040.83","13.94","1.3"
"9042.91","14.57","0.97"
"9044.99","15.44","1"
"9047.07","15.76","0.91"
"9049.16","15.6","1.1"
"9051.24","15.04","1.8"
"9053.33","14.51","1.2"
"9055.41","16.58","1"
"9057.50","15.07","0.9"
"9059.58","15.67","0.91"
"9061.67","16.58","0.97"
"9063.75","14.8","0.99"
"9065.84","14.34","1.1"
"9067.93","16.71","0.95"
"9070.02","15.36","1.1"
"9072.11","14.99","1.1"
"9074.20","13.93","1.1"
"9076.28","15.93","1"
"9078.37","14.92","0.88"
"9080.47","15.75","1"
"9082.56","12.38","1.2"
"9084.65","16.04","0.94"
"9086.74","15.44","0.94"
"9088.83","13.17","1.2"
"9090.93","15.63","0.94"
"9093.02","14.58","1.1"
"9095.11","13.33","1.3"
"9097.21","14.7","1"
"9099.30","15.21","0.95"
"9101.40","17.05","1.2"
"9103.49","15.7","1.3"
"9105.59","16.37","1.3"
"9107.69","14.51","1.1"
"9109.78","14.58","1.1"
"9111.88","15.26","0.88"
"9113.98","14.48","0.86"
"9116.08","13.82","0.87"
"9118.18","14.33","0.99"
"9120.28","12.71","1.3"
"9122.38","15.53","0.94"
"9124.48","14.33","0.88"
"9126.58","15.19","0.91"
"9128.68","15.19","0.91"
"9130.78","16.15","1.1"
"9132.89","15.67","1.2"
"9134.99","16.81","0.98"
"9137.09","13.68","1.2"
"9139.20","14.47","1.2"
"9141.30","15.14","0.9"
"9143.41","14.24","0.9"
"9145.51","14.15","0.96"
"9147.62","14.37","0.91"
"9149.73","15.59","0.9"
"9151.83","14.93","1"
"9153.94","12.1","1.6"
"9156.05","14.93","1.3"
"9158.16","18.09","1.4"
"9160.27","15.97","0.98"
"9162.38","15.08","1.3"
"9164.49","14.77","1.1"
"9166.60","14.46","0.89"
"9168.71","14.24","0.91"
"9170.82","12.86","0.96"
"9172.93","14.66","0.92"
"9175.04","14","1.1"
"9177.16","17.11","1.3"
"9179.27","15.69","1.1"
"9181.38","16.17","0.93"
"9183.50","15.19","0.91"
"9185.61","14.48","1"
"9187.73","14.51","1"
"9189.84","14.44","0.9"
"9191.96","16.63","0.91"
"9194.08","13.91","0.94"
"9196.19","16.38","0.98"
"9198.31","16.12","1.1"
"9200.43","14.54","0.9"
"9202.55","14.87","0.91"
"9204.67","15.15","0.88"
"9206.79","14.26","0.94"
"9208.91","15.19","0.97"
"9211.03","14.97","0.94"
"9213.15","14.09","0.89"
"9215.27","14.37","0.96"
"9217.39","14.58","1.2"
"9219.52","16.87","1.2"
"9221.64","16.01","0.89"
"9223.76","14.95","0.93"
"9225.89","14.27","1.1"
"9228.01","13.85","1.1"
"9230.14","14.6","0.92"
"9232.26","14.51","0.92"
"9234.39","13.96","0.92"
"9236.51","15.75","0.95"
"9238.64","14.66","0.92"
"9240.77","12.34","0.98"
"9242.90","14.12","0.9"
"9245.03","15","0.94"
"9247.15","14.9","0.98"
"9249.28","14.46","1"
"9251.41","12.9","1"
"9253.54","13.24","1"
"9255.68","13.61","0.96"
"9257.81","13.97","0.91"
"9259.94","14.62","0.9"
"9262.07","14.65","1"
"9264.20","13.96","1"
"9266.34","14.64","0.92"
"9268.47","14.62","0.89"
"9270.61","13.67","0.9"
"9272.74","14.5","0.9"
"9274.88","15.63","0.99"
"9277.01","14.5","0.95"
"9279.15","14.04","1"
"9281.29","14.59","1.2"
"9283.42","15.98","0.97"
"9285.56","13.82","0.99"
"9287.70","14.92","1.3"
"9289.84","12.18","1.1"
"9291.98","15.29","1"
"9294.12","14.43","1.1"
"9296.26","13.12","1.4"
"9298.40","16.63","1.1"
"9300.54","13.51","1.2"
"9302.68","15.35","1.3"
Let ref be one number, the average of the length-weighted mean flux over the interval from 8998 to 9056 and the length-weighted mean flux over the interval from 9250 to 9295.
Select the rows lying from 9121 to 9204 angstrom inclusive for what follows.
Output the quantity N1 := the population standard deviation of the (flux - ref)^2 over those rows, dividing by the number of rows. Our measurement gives 2.3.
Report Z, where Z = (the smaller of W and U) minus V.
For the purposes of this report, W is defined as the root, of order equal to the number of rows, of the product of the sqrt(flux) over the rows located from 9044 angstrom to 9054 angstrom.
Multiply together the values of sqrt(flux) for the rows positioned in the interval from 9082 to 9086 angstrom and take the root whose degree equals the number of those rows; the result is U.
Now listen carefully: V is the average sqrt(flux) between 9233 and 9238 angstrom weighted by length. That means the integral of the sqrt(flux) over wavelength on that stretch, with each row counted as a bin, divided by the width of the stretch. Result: -0.09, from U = 3.75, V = 3.85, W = 3.91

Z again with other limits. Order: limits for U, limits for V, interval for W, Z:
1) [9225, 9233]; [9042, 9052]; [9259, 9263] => -0.13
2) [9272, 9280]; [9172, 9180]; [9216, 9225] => -0.09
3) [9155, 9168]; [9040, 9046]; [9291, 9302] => -0.02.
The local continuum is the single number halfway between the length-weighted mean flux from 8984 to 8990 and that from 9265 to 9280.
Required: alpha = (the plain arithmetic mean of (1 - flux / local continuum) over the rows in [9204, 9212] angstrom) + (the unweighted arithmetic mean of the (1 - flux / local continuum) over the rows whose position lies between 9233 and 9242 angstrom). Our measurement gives 0.14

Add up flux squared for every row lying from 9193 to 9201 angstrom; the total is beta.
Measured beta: 933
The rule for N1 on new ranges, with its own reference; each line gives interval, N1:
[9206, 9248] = 1.5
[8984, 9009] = 6.8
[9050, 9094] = 1.5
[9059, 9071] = 1.7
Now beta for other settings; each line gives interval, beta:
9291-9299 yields 891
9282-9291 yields 817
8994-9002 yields 826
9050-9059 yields 939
